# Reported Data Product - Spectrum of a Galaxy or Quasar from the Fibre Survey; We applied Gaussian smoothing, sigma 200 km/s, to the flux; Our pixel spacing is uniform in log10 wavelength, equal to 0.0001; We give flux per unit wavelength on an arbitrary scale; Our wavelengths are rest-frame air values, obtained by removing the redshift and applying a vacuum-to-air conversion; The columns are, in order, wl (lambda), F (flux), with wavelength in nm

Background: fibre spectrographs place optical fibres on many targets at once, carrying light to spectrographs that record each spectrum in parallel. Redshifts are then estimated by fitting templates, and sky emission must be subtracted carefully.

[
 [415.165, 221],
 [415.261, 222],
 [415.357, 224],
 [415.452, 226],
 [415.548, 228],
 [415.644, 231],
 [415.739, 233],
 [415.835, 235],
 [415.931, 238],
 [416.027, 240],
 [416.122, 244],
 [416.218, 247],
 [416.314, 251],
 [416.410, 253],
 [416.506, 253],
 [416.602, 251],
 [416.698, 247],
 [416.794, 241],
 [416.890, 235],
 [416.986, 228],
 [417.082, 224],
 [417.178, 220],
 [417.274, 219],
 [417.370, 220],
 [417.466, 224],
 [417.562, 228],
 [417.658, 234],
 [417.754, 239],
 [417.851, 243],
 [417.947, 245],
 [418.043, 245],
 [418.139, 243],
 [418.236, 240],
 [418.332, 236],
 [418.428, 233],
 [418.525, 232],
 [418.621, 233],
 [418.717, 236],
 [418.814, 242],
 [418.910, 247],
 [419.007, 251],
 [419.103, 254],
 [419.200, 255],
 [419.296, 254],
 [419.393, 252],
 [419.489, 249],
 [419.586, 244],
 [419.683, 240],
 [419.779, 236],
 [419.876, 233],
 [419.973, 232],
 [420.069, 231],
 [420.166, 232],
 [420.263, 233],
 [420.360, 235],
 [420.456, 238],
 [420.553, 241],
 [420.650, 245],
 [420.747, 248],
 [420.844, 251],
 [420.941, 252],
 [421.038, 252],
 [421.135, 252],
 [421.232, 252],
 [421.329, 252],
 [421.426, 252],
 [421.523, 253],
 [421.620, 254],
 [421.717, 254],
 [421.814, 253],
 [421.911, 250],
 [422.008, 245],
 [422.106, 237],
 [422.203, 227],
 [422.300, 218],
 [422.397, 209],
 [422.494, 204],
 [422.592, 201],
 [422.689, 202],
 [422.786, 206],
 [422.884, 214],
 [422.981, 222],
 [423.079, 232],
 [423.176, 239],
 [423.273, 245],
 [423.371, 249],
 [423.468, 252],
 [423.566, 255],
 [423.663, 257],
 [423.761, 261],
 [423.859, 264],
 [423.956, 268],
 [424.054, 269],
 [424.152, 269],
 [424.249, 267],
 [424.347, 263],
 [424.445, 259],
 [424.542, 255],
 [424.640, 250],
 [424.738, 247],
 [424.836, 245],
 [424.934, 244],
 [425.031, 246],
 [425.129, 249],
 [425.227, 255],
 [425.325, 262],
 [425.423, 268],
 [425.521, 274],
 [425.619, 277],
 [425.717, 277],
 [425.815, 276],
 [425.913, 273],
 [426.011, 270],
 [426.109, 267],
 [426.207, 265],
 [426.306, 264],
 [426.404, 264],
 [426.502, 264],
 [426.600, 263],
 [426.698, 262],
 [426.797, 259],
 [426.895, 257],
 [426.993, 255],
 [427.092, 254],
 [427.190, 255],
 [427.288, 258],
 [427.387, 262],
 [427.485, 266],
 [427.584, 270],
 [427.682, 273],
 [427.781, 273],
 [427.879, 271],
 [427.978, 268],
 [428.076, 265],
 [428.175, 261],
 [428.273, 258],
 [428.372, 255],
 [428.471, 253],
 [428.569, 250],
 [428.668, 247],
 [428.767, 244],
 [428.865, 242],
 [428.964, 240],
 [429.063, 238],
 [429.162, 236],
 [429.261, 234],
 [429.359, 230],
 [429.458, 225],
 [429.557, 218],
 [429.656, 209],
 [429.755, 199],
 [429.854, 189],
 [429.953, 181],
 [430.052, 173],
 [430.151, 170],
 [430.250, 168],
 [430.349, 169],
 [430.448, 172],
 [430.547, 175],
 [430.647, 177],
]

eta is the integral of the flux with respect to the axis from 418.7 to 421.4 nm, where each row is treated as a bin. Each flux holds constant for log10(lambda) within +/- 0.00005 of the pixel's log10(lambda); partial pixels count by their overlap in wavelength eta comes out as 660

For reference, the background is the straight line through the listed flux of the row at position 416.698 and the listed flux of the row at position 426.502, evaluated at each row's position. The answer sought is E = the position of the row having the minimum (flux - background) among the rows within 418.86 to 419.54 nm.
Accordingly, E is 418.910 nm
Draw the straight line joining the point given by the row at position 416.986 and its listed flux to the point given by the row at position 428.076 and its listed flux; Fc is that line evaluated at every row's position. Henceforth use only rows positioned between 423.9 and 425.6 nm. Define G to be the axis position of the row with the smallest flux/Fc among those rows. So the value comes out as 424.934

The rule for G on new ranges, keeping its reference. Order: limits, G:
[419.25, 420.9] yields 420.069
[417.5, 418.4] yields 417.562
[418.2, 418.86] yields 418.525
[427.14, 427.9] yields 427.190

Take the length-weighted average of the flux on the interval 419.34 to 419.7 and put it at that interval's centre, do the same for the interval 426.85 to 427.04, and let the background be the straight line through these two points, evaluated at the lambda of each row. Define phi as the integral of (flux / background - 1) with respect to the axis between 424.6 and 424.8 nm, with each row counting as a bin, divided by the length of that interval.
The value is -0.02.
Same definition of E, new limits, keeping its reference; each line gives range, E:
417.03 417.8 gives 417.274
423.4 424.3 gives 423.468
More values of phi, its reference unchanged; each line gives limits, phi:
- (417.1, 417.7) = -0.08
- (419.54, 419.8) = -0.03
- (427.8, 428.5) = 0.02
